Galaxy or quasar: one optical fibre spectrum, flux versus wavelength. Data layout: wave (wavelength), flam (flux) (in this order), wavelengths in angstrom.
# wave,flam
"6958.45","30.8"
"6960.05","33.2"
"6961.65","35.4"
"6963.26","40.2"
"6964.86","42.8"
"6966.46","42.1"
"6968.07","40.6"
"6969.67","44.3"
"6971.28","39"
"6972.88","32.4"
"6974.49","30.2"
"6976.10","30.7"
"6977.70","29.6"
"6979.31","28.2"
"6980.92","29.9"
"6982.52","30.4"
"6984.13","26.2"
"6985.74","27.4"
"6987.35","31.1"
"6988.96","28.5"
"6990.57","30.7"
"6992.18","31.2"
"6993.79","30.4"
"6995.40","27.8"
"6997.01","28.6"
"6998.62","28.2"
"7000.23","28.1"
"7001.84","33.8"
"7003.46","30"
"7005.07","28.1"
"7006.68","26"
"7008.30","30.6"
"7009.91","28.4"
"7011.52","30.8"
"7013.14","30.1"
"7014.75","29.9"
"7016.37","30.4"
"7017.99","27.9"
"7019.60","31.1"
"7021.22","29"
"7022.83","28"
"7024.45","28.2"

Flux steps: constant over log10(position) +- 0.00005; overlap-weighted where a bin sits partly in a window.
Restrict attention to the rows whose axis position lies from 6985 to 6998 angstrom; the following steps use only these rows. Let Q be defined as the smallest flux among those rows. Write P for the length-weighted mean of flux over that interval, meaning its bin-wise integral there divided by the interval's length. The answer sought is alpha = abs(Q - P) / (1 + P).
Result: 0.07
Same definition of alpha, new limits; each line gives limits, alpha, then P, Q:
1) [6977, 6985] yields 0.09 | 28.8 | 26.2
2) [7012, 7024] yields 0.05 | 29.5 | 27.9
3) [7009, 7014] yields 0.05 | 29.8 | 28.4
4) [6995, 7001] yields 0.01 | 28.2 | 27.8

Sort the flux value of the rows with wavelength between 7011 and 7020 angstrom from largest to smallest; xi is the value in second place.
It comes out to 30.8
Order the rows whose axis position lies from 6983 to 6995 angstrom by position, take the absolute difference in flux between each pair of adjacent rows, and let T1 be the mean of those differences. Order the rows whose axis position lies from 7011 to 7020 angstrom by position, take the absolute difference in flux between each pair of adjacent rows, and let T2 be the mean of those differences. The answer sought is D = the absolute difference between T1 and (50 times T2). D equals 69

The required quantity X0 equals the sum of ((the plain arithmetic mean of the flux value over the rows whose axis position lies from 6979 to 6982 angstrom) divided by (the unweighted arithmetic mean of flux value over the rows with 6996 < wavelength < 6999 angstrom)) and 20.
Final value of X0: 21.0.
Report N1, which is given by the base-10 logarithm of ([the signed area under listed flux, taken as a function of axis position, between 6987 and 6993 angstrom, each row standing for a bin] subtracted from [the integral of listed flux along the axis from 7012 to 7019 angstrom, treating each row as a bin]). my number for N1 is 1.41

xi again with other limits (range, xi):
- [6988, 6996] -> 30.7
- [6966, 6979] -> 42.1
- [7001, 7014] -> 30.8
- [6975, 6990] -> 30.7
